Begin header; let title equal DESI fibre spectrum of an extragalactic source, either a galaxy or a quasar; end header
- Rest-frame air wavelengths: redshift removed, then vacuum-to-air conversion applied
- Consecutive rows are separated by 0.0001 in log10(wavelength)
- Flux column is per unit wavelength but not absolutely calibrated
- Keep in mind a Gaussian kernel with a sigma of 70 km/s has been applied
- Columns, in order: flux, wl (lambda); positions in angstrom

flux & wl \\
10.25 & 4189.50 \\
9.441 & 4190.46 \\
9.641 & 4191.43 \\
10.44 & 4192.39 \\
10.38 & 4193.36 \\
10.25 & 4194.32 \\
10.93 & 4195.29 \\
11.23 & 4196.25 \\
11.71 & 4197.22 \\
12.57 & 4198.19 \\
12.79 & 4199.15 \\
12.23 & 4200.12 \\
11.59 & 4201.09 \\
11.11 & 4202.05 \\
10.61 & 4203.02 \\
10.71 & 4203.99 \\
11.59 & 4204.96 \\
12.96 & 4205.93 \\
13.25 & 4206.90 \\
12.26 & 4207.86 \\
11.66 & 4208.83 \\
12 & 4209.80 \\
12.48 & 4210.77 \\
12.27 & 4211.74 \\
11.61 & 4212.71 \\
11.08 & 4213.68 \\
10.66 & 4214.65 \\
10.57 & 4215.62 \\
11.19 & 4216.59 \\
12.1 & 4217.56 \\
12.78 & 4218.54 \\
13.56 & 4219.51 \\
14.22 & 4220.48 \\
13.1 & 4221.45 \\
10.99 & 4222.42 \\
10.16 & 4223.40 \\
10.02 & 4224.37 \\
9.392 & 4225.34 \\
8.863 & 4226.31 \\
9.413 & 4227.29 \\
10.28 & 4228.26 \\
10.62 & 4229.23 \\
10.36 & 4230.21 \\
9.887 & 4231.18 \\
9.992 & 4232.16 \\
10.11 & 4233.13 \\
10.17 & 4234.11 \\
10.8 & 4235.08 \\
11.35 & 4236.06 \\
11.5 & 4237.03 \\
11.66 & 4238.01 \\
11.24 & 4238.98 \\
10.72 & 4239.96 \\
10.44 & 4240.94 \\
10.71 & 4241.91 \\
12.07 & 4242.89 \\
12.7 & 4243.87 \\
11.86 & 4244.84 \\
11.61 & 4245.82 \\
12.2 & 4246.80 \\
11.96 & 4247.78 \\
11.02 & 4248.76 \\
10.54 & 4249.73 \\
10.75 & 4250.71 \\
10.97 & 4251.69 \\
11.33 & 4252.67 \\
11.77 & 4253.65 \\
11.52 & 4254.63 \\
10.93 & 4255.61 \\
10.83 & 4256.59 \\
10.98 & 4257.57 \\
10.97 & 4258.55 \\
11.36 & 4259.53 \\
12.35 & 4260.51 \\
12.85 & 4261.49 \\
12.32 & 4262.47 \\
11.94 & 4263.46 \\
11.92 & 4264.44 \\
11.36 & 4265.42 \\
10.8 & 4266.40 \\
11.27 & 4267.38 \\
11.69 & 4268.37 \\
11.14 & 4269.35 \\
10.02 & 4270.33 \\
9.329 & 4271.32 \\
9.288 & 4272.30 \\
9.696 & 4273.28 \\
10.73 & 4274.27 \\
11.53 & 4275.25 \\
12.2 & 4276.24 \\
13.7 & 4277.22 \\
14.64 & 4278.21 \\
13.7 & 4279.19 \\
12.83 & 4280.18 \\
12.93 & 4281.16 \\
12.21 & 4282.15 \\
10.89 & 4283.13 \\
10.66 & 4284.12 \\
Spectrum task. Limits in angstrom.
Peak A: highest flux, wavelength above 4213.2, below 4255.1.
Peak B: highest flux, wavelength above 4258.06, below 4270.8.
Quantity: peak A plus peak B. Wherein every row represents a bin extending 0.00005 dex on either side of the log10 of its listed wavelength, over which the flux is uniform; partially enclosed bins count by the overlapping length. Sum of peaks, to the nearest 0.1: 27.1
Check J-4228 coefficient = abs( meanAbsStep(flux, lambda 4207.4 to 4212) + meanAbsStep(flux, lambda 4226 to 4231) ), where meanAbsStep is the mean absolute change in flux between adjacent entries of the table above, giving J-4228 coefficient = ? 0.91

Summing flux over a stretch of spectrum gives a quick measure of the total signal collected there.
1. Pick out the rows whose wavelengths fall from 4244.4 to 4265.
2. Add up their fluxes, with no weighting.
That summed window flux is 242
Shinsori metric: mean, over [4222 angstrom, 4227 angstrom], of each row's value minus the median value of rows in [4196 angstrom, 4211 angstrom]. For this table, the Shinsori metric -2.0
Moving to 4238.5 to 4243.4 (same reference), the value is -0.8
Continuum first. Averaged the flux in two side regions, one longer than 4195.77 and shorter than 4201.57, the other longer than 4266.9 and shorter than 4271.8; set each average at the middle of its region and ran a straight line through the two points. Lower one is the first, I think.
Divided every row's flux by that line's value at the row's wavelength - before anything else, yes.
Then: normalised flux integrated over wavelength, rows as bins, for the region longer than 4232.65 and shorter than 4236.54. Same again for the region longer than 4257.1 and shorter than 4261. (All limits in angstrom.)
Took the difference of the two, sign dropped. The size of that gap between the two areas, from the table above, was 0.5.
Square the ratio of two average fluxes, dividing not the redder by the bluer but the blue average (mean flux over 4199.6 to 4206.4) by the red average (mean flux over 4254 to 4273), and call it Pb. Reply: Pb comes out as 1.06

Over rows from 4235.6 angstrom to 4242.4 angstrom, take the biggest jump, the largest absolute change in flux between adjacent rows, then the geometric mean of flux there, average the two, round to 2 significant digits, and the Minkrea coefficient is 5.8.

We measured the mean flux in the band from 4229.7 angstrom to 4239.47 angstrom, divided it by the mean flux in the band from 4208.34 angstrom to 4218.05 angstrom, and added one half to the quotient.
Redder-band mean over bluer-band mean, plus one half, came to 1.43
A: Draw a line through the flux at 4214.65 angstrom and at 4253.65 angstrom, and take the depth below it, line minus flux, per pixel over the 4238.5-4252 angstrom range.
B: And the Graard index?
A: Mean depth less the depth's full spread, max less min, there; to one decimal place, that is -2.1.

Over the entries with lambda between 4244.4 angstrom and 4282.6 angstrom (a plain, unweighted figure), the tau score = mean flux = 11.6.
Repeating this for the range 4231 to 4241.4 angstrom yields 10.7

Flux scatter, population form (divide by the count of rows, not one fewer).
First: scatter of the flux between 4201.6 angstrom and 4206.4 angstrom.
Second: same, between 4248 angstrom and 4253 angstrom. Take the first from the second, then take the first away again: -1.4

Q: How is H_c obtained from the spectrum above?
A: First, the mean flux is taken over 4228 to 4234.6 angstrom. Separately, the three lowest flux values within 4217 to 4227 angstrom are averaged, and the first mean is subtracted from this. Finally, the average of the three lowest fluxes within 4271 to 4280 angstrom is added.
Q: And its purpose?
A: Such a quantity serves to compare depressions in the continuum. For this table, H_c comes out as 8.7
